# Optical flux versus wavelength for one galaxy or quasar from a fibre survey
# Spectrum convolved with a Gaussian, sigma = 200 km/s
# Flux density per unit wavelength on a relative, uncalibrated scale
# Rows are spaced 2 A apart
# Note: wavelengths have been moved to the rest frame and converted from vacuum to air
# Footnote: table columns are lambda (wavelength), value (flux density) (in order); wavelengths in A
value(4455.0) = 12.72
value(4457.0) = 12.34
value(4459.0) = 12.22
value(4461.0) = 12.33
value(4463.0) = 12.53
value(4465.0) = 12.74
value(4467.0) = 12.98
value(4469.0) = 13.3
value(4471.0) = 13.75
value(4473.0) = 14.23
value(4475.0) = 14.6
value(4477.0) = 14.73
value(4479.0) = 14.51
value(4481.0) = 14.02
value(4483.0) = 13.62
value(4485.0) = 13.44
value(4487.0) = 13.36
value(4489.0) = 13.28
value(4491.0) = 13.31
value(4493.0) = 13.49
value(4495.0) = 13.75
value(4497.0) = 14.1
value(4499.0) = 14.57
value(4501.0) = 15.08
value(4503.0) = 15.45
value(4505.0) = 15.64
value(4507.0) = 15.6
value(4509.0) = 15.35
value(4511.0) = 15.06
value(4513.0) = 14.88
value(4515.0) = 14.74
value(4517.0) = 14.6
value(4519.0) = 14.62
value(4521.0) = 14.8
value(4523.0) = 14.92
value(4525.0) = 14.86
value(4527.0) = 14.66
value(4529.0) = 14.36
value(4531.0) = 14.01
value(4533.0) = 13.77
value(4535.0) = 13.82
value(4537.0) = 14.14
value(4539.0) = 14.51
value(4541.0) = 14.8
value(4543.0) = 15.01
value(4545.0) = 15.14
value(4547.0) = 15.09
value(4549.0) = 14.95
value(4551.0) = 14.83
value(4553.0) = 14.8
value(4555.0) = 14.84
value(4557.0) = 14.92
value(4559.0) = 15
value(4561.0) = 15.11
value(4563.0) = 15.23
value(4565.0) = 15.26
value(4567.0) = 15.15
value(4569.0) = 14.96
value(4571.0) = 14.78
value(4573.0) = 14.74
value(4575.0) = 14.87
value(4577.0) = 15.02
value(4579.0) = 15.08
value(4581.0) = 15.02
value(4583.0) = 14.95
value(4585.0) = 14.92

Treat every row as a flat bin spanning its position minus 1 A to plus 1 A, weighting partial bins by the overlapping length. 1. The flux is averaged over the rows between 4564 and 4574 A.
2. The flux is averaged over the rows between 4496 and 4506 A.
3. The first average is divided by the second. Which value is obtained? 1.00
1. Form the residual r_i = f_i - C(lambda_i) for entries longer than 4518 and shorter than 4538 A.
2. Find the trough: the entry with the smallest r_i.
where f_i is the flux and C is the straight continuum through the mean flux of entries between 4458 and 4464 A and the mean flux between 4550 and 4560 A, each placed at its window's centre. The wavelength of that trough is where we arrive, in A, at 4535.0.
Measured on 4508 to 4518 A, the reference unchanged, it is 4517.0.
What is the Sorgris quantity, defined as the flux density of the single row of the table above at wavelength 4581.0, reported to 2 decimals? 15.02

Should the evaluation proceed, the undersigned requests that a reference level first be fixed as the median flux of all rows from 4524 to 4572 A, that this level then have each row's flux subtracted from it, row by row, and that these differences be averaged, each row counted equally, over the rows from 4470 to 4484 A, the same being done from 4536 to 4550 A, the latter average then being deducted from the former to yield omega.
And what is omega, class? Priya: 0.60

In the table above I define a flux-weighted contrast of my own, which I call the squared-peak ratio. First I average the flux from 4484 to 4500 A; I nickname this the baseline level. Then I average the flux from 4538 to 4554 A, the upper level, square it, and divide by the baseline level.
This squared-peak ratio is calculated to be 16.2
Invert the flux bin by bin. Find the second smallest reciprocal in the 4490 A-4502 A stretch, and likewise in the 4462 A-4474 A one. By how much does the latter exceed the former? 0.0041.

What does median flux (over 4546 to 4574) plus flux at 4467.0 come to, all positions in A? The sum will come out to 27.9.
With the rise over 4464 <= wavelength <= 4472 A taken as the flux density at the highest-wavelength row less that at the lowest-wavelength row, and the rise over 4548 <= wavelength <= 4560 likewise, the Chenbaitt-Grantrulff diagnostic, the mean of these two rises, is 0.53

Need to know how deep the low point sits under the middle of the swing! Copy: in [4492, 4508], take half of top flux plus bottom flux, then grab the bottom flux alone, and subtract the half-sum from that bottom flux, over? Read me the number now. -1.1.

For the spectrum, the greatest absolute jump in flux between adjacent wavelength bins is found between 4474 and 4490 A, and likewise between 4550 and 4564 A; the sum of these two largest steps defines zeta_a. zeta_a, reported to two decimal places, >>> 0.61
